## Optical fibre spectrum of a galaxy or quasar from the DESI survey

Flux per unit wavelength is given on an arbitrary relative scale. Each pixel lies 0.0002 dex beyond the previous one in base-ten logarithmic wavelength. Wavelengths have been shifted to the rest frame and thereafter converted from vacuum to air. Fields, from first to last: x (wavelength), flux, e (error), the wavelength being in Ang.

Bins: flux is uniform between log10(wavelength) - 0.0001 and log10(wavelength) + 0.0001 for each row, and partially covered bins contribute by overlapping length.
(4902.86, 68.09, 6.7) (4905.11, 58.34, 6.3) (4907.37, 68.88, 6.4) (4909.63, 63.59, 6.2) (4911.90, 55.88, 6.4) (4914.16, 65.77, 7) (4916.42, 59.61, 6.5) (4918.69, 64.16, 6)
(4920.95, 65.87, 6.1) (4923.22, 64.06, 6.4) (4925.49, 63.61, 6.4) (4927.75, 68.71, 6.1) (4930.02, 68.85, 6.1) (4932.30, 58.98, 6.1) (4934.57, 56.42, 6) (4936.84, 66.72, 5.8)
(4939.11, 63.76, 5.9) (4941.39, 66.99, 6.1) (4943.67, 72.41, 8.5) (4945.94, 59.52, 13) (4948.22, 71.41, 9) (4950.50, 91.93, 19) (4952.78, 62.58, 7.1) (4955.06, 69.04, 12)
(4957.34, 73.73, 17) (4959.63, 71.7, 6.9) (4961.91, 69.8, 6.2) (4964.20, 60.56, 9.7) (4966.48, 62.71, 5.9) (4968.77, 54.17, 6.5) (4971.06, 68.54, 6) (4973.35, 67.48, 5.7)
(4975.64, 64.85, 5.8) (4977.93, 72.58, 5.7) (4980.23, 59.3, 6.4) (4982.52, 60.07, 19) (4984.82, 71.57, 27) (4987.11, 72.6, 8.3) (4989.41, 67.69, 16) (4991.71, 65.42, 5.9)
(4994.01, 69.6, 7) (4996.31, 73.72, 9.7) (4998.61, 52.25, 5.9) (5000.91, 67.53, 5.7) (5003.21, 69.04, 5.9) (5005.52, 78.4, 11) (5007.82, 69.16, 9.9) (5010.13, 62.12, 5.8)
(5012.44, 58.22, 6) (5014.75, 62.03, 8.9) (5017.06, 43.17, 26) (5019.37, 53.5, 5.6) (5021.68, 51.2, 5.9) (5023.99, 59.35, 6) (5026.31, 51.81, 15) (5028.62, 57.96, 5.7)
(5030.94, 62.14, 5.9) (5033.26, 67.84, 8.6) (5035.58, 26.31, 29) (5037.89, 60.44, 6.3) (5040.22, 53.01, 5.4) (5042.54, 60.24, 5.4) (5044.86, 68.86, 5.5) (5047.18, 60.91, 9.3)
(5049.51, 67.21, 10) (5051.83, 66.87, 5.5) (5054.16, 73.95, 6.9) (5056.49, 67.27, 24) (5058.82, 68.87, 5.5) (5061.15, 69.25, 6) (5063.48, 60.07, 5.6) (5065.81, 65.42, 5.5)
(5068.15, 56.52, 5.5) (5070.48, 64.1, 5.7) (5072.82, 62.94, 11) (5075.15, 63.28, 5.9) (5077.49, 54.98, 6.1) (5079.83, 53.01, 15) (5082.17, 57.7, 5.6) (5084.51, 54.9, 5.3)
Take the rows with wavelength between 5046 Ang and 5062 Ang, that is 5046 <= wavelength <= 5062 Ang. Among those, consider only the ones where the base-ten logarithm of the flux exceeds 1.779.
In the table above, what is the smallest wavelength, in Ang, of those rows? 5047.18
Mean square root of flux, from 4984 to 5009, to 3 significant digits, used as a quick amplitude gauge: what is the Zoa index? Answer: 8.29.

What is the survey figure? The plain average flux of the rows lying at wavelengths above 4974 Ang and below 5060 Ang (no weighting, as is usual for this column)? 62.6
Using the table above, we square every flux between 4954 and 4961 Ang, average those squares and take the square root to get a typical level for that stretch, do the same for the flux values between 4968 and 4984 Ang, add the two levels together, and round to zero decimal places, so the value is 136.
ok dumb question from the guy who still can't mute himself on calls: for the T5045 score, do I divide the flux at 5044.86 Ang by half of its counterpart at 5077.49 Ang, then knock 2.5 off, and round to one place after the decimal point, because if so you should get 0.0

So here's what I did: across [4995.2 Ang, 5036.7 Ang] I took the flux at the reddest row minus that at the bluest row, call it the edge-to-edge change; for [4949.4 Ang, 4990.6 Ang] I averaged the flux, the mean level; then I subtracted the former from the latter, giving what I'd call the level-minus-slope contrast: 115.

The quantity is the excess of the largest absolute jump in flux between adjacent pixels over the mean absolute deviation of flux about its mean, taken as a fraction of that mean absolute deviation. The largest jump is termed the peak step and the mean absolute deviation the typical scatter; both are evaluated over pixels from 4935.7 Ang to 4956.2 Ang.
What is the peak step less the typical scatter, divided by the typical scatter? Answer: 3.78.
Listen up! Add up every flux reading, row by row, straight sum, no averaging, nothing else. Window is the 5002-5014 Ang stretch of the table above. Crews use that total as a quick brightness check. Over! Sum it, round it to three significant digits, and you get 337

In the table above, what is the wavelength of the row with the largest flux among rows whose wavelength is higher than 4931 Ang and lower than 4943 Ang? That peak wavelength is 4941.39 Ang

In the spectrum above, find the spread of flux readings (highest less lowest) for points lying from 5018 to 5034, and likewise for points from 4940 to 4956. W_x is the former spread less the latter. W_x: -16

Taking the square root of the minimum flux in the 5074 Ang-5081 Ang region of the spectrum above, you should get 7.28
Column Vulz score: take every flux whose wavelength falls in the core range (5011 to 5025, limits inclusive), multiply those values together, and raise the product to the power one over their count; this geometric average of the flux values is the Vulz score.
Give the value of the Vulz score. 54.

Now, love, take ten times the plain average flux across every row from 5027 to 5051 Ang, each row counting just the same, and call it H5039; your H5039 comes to 585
